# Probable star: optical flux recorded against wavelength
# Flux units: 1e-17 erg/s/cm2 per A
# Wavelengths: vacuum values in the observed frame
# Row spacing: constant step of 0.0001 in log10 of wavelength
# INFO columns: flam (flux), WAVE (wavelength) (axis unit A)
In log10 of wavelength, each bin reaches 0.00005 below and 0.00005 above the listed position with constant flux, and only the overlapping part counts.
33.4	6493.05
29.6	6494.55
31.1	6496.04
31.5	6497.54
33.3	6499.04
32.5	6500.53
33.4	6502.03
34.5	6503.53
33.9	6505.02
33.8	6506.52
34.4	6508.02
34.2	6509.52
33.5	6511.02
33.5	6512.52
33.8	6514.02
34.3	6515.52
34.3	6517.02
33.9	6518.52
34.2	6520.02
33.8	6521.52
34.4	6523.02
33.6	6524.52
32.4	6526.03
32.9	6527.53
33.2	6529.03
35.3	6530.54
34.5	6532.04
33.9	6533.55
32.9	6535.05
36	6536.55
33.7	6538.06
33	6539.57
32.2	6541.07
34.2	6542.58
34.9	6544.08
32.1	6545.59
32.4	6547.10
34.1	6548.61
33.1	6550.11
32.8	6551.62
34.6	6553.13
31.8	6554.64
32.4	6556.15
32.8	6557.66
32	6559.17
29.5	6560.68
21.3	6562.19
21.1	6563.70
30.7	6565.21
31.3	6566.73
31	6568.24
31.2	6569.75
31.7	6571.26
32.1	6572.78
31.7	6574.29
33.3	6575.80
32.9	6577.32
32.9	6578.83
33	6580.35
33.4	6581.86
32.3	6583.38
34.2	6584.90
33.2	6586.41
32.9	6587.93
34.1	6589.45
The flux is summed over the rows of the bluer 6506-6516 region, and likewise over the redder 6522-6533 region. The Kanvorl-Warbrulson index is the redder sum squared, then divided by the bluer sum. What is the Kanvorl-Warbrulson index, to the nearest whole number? 235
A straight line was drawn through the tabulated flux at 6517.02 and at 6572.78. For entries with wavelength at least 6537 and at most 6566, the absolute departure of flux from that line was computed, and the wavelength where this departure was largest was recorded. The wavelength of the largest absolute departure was 6563.70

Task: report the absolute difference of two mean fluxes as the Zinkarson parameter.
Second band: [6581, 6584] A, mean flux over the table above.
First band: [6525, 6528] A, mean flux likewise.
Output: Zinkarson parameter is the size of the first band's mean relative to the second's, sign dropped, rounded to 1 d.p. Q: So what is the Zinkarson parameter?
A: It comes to 0.2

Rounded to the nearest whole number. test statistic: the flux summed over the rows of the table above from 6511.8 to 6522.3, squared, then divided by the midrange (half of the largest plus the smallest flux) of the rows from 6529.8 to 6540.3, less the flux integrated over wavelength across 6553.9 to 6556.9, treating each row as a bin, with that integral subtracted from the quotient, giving 1545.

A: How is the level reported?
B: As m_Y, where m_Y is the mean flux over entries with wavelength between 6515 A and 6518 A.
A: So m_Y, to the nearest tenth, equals 34.3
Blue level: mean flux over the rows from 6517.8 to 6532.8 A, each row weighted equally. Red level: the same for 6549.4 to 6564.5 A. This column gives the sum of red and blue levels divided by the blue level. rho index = 1.89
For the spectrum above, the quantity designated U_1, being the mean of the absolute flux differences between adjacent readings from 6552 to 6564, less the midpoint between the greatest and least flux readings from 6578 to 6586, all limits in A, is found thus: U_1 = -31.0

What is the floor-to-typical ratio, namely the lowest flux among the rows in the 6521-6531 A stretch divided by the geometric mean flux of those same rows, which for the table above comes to 0.96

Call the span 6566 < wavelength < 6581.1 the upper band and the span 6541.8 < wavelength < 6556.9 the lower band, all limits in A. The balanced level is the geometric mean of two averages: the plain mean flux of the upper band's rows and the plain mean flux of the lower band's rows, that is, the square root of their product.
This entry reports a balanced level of 32.7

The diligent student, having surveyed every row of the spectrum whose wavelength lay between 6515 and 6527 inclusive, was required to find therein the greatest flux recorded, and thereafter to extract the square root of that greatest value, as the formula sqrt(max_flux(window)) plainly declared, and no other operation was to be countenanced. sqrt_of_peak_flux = 5.87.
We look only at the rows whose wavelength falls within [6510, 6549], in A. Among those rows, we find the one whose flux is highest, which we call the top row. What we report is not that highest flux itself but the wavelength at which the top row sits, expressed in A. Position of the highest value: 6536.55 A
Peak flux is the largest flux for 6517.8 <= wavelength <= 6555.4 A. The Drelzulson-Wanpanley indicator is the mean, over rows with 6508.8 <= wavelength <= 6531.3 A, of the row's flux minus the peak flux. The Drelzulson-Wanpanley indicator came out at -2.2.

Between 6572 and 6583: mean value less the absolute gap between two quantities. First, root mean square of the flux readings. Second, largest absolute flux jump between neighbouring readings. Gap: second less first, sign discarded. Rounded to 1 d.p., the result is 1.6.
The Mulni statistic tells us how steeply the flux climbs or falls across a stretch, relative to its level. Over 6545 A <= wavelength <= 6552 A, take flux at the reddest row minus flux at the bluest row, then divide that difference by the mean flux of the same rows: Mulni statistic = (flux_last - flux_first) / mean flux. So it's 0.02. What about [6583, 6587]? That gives 0.03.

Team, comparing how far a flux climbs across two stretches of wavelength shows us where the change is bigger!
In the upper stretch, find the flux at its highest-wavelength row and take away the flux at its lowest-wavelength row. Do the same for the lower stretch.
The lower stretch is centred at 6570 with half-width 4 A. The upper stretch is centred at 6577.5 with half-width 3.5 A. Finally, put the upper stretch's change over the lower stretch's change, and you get 1.6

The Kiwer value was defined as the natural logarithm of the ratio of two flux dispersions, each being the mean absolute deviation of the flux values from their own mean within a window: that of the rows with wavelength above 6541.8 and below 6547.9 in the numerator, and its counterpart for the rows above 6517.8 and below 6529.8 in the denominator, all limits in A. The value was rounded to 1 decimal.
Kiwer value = 0.8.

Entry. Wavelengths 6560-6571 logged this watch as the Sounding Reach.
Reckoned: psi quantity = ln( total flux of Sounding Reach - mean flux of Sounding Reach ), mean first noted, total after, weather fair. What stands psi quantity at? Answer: 5.12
